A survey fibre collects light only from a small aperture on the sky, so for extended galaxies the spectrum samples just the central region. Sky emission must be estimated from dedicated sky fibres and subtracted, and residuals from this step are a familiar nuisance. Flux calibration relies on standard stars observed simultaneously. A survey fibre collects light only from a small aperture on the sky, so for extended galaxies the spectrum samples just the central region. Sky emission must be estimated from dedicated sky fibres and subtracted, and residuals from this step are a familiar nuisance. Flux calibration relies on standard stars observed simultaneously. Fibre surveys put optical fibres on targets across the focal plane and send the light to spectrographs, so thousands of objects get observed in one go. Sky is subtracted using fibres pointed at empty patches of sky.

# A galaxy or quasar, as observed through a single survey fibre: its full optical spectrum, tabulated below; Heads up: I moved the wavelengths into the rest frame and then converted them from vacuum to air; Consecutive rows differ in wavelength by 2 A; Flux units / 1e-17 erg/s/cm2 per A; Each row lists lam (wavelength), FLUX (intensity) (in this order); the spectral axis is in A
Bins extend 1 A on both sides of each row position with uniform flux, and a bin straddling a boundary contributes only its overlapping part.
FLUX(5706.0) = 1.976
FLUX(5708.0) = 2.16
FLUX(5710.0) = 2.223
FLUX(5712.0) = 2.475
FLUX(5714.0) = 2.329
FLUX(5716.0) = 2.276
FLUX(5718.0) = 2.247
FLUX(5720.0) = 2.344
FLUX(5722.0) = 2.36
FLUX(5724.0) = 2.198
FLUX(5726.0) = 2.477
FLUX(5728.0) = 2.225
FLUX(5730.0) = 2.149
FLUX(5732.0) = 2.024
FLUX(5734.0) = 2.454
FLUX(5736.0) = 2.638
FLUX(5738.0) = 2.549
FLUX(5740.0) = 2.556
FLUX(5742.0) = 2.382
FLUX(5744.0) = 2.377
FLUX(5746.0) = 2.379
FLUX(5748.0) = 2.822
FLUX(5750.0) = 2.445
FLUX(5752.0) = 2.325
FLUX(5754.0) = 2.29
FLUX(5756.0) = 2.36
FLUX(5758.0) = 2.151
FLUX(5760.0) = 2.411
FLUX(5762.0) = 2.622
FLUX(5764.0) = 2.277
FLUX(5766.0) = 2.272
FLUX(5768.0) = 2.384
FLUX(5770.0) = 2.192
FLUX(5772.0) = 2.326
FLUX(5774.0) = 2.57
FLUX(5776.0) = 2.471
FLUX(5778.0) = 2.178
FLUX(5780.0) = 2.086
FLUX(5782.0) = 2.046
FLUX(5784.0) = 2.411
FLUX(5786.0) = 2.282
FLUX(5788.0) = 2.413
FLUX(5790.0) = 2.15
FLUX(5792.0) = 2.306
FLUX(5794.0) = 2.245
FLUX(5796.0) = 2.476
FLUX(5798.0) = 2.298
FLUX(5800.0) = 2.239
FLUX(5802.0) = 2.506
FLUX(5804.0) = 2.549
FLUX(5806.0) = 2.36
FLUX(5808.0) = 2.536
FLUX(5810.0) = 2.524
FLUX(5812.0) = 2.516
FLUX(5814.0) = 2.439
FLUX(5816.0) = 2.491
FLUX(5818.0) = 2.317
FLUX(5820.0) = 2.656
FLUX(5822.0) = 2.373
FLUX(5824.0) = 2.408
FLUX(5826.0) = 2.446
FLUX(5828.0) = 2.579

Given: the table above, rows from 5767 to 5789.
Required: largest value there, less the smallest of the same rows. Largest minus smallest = 0.52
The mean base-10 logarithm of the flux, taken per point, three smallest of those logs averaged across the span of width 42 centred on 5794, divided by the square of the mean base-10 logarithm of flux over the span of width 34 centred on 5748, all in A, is 2.20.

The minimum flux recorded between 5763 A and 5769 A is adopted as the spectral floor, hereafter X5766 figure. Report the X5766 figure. 2.272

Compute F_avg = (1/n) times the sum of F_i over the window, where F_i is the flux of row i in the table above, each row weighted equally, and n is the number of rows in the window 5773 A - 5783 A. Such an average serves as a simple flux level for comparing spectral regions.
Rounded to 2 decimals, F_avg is 2.27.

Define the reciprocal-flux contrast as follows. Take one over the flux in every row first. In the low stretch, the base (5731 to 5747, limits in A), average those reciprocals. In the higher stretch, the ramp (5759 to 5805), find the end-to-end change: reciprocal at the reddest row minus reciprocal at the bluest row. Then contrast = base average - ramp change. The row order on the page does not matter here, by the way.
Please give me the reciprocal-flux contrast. 0.44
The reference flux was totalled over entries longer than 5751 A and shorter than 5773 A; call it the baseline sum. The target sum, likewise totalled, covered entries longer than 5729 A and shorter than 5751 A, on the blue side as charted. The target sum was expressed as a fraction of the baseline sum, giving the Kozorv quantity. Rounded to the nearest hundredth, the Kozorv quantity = 1.05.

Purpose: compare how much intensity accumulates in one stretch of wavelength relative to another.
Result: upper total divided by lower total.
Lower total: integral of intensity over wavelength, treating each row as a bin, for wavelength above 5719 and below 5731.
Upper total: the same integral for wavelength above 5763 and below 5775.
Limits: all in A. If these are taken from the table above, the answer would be 1.02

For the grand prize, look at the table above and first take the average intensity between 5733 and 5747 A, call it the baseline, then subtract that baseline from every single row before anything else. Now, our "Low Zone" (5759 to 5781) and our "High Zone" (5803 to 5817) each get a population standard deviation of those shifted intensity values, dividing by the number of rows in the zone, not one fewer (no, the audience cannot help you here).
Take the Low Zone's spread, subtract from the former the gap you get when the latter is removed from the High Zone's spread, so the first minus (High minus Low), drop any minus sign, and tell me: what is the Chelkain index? 0.256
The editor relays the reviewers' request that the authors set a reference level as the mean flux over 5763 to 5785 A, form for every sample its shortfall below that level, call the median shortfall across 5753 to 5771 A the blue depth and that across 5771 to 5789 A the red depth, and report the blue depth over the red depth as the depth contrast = -0.1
